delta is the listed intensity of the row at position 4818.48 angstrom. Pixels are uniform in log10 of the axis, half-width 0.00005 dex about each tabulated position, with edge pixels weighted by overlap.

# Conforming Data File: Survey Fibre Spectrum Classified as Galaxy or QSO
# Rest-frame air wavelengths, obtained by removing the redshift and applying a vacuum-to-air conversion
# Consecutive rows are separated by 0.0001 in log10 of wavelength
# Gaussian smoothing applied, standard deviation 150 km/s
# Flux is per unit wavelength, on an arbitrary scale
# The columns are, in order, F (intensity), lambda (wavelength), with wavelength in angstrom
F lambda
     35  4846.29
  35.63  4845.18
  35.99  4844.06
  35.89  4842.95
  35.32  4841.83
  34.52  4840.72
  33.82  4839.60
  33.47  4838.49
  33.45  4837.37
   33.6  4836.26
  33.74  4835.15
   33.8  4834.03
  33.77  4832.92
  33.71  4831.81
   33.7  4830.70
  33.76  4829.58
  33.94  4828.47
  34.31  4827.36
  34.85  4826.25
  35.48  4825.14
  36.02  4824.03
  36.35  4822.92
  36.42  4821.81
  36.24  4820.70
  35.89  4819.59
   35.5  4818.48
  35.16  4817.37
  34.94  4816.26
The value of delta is 35.5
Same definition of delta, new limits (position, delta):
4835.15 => 33.74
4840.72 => 34.52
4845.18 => 35.63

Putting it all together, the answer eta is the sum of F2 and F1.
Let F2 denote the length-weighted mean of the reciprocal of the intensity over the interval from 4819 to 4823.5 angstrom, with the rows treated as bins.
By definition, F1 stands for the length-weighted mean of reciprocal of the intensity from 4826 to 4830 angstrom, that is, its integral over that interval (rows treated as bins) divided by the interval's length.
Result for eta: 0.0569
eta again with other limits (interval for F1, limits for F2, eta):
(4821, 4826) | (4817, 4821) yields 0.0558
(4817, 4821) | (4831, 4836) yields 0.0577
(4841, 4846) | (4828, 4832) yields 0.0577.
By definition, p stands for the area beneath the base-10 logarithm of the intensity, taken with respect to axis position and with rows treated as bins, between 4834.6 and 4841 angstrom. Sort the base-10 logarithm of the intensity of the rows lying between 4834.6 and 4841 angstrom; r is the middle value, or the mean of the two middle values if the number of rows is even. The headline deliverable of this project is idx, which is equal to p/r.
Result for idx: 6.40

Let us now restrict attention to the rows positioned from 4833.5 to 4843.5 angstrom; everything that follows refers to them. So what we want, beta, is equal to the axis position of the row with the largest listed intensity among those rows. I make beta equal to 4842.95 angstrom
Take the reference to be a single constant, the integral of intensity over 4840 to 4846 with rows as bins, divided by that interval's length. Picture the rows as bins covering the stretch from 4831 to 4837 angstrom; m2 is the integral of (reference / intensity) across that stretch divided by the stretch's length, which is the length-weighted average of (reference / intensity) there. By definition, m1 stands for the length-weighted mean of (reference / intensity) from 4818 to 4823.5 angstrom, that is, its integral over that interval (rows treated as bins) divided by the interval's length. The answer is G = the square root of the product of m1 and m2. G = 1.02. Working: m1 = 0.981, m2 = 1.05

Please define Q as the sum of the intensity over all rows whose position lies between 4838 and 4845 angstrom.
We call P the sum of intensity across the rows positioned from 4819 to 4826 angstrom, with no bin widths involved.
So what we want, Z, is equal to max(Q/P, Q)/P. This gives 0.97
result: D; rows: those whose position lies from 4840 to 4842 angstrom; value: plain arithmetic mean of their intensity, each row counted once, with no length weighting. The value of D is 34.9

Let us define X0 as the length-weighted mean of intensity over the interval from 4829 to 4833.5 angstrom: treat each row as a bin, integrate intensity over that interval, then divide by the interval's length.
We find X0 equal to 33.8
